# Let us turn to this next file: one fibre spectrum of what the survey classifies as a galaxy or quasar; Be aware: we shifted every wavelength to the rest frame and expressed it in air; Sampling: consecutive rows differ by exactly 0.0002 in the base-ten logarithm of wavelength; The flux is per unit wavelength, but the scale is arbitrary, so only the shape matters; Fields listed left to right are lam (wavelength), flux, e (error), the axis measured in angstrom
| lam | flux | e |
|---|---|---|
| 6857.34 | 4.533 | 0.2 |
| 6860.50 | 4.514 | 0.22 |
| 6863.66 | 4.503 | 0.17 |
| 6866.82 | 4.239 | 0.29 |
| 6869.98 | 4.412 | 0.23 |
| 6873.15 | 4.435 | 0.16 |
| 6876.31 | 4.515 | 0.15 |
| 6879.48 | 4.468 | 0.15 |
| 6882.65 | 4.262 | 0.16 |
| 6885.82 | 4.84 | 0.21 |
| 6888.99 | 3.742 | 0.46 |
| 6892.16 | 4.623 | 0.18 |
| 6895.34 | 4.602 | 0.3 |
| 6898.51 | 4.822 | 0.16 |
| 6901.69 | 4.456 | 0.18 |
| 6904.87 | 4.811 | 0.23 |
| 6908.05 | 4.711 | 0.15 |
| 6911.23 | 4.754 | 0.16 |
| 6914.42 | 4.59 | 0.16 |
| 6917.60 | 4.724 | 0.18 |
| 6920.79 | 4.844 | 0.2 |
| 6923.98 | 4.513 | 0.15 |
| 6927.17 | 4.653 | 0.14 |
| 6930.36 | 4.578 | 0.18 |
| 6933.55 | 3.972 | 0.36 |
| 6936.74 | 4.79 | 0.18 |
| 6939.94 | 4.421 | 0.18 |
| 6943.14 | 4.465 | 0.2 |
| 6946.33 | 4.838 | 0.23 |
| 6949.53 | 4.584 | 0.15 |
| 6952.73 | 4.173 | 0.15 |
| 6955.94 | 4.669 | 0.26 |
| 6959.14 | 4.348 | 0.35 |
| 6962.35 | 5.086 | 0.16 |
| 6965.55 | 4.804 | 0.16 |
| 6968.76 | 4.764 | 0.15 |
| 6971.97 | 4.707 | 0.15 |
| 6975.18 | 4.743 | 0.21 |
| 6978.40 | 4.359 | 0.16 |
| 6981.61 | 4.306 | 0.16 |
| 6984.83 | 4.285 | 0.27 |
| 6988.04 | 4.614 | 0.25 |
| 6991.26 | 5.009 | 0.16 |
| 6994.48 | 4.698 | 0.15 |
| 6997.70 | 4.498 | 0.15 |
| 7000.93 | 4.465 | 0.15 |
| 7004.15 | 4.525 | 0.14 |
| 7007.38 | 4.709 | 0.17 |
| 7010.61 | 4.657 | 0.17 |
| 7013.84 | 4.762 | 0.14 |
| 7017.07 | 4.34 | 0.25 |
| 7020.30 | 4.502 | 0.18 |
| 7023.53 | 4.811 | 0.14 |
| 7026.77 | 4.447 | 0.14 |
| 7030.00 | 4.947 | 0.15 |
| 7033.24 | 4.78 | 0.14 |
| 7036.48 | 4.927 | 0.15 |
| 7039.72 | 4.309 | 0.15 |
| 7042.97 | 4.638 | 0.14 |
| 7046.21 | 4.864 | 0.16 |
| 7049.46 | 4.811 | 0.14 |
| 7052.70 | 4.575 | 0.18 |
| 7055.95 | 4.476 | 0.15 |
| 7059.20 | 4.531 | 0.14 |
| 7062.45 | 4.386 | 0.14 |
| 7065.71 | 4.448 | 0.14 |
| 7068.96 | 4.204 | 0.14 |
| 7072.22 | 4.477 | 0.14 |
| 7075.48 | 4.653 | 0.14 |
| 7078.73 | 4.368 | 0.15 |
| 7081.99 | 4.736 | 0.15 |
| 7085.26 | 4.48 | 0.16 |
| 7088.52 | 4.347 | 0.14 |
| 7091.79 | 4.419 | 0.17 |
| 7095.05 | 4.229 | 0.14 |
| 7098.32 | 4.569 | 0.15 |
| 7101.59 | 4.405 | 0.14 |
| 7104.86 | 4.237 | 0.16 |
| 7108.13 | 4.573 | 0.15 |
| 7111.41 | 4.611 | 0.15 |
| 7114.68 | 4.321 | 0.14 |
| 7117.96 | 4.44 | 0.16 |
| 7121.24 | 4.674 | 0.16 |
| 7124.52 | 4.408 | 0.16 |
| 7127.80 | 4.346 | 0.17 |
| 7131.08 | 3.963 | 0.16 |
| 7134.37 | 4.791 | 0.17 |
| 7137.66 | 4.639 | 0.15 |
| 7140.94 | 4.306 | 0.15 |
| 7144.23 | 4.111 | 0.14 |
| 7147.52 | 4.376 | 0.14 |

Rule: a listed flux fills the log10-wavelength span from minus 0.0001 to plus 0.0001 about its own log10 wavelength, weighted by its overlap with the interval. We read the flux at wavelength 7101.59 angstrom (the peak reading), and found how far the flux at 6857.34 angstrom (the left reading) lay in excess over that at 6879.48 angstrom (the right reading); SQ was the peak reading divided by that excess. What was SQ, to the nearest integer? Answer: 68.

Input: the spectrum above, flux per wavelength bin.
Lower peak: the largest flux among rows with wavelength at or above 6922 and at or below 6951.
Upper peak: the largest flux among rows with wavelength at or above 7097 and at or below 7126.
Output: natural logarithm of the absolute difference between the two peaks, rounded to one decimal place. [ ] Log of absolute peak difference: -1.8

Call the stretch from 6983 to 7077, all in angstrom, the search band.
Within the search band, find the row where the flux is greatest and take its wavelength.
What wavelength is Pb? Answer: 6991.26 angstrom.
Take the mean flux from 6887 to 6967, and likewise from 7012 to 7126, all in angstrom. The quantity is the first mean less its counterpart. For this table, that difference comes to 0.05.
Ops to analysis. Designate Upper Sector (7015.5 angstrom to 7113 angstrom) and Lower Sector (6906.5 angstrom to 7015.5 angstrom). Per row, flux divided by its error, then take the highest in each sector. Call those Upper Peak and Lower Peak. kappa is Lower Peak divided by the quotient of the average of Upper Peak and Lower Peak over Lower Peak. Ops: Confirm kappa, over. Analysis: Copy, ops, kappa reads 33.8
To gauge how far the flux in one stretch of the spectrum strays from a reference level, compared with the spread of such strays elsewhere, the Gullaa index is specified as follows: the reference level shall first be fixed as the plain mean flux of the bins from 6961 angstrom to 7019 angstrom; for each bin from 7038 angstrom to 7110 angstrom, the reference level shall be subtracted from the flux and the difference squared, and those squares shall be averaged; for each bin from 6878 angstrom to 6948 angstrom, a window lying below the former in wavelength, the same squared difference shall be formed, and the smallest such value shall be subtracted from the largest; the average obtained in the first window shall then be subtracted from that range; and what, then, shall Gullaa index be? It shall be 0.7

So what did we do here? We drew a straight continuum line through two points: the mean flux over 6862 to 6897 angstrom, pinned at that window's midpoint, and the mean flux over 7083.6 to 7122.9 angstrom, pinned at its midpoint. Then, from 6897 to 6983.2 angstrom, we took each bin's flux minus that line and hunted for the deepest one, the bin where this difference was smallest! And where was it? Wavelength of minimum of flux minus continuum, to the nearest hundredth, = 6933.55 angstrom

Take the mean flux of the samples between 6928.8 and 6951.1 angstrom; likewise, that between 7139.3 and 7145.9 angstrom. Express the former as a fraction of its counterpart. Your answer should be 1.07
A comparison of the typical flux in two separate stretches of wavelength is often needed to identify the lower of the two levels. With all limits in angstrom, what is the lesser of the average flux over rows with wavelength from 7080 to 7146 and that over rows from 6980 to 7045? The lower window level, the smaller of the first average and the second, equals 4.430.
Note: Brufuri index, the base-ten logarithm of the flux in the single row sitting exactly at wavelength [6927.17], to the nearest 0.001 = 0.668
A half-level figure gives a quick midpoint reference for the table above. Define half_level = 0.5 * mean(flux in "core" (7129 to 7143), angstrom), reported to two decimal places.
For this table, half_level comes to 2.21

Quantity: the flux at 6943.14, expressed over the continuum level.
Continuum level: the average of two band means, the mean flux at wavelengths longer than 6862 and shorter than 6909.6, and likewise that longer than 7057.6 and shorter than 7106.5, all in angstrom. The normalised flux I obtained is 1.00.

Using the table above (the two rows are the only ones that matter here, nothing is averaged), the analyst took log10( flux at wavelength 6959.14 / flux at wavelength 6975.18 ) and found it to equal -0.038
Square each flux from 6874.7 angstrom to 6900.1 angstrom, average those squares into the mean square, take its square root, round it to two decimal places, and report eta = 4.50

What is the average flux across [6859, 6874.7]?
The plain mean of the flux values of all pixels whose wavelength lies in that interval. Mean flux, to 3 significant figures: 4.42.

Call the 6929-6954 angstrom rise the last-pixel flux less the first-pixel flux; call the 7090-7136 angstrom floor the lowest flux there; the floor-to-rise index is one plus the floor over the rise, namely -9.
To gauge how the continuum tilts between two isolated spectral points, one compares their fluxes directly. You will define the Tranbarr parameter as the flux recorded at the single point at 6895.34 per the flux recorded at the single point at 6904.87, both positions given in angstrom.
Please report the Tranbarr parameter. 0.96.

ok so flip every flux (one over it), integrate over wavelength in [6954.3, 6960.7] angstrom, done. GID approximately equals 1.42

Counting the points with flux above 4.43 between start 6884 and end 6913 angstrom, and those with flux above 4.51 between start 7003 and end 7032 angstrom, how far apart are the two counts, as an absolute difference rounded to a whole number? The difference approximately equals 2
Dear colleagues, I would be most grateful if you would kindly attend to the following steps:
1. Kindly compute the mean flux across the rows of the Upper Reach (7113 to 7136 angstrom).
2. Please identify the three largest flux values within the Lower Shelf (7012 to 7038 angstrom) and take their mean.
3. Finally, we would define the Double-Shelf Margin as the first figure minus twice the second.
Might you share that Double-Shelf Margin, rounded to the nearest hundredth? -5.37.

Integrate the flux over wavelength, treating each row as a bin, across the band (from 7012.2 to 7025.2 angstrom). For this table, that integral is 60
